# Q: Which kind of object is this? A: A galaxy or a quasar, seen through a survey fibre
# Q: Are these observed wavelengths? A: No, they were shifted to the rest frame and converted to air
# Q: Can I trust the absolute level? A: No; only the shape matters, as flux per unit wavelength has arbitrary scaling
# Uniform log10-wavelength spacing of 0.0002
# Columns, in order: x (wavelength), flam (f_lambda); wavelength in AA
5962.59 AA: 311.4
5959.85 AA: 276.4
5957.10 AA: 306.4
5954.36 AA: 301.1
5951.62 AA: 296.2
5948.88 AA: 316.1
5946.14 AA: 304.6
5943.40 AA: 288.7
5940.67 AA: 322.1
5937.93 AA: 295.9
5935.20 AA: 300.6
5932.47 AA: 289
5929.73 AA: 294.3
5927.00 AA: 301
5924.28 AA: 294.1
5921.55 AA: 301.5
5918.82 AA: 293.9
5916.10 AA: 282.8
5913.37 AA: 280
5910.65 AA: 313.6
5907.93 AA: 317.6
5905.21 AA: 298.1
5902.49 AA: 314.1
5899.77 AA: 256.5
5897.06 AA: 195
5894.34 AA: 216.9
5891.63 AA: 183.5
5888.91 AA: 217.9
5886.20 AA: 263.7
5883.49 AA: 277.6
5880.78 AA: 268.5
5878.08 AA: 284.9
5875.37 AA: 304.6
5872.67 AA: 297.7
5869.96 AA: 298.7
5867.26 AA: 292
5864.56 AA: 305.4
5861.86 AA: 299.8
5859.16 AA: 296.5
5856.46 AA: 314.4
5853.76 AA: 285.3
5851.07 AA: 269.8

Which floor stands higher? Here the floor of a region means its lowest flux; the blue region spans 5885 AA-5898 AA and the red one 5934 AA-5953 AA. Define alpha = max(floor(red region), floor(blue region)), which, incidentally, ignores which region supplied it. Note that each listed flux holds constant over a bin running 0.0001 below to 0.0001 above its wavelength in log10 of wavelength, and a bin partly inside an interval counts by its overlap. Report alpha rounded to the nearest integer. 289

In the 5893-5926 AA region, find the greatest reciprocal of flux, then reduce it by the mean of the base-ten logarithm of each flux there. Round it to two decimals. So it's -2.44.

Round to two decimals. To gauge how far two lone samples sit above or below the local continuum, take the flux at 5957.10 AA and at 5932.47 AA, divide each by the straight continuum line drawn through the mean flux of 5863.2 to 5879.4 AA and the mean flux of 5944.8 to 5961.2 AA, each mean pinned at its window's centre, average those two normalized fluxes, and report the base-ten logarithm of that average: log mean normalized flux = 0.00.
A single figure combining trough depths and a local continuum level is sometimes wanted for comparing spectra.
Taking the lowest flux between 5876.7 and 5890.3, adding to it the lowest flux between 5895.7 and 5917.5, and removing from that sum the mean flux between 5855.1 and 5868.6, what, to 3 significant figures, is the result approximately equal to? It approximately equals 111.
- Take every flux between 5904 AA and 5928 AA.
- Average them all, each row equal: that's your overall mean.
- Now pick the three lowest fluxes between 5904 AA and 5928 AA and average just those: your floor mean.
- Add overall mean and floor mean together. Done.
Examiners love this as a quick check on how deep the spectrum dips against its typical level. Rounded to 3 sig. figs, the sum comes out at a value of 584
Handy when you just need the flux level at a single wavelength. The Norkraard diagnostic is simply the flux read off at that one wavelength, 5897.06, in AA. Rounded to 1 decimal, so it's 195.0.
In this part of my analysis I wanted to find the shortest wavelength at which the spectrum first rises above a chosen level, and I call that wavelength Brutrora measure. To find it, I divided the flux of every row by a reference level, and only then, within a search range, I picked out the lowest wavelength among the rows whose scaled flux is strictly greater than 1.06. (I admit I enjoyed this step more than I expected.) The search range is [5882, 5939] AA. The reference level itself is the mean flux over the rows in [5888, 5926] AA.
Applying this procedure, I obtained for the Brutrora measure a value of 5902.49 AA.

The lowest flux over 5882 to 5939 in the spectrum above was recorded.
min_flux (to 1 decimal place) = 183.5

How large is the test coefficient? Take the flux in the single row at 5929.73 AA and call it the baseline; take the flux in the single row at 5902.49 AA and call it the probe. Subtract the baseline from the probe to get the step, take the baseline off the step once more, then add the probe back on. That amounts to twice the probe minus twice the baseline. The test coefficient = 40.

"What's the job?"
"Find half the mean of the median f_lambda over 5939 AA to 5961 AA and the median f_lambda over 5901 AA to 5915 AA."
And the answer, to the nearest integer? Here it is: 154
